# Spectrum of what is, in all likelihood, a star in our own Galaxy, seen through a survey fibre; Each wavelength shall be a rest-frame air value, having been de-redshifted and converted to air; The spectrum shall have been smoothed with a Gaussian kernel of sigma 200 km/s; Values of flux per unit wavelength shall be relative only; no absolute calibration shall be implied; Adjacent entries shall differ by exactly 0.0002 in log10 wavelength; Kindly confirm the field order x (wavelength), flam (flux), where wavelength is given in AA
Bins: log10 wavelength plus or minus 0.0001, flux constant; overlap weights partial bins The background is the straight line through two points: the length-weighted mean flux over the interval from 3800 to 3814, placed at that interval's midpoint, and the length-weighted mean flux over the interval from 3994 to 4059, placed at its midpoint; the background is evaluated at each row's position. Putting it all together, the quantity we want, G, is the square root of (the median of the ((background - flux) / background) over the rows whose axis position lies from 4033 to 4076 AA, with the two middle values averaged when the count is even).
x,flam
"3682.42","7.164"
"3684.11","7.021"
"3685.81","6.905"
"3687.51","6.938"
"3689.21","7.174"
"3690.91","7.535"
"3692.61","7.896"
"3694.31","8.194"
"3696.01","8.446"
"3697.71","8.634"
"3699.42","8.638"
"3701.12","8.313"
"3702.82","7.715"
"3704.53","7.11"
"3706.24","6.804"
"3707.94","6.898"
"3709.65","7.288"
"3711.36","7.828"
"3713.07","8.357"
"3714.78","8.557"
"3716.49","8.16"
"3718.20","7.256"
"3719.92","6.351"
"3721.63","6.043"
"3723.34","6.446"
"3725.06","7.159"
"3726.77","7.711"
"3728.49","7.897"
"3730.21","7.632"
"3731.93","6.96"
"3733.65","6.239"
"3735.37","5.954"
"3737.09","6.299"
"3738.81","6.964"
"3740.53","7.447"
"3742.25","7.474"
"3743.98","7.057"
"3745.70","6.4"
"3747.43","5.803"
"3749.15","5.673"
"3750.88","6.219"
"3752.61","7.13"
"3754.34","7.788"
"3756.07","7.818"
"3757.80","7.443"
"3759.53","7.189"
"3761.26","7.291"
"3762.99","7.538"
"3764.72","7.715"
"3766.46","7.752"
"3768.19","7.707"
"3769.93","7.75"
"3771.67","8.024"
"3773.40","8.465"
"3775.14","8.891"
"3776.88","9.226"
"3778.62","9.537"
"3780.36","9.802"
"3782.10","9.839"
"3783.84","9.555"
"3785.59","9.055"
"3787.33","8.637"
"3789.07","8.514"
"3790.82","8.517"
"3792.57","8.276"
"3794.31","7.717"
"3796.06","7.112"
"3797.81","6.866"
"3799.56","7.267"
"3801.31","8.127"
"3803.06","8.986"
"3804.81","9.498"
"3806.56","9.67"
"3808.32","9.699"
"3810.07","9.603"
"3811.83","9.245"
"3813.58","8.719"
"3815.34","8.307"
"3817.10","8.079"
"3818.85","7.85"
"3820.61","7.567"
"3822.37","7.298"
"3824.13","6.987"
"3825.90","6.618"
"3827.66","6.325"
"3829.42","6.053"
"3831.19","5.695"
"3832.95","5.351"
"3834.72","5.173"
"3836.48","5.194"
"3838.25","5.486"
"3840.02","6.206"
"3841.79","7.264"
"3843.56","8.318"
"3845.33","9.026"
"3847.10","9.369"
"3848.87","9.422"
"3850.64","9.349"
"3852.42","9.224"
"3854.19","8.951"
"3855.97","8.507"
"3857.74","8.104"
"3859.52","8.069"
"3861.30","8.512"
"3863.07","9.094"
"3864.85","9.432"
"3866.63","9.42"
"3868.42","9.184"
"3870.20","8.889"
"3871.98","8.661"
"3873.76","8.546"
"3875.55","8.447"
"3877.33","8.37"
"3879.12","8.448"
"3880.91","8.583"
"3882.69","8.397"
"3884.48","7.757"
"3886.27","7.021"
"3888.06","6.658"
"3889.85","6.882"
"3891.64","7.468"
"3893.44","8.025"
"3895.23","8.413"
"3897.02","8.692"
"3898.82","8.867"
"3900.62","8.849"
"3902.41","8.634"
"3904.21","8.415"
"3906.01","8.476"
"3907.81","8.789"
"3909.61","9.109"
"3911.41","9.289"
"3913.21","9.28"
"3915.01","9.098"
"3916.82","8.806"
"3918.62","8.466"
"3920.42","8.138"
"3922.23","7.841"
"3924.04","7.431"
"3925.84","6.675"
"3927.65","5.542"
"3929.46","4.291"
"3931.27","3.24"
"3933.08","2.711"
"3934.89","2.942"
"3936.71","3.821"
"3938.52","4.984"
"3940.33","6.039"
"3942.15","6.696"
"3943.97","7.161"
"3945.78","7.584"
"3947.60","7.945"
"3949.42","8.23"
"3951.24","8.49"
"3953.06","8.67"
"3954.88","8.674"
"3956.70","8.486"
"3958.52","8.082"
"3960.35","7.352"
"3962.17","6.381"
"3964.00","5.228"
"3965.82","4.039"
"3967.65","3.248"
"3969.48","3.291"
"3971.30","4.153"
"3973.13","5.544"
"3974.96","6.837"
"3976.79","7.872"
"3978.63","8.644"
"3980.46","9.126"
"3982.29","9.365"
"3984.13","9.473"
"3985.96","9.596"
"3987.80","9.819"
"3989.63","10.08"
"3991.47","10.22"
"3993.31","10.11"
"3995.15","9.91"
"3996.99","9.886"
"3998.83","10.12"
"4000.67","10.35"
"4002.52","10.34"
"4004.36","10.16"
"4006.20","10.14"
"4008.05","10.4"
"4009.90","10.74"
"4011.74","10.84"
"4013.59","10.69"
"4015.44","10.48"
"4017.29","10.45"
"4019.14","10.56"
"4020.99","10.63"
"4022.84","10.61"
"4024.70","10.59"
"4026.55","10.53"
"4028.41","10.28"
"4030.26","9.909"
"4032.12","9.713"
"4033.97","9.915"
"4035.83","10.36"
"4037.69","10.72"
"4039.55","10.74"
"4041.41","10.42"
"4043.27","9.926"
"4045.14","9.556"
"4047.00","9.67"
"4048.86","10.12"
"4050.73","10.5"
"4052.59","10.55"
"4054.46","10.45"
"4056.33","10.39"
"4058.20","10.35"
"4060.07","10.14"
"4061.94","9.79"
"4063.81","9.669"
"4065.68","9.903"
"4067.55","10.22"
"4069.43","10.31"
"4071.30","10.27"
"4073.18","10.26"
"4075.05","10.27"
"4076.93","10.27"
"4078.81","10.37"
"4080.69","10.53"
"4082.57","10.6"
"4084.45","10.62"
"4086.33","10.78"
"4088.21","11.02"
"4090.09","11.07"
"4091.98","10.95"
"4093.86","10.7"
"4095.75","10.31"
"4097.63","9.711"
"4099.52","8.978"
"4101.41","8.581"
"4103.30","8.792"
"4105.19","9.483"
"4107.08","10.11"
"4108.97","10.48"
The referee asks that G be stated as 0.17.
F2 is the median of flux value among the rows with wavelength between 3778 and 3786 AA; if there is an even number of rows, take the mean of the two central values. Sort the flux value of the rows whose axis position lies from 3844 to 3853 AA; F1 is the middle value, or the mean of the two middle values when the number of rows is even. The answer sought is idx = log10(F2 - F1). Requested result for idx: -0.7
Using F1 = 9.3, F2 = 9.6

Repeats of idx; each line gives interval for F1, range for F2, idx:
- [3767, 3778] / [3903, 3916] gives -0.1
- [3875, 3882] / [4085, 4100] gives 0.4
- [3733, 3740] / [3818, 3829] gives -0.1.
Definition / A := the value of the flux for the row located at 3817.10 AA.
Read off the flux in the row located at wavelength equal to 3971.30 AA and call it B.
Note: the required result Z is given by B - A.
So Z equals -4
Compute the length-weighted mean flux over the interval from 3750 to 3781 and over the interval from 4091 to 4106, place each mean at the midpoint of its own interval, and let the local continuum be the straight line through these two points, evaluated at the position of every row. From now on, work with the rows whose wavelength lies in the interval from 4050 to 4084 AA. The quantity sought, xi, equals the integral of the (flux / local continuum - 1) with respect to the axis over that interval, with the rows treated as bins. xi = 2.7 AA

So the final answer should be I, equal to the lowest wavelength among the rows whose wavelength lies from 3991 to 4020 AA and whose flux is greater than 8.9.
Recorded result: 3991.47 AA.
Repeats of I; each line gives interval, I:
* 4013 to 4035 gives 4013.59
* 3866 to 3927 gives 3866.63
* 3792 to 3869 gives 3803.06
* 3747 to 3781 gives 3776.88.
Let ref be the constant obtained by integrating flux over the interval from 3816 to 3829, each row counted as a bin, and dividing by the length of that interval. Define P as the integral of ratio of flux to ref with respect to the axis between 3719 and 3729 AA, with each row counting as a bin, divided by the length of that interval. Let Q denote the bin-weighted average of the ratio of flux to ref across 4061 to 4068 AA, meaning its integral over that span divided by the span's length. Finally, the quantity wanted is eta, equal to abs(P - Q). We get 0.41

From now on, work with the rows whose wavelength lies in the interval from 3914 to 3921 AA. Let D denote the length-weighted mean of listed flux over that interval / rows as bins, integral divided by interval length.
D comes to 8.7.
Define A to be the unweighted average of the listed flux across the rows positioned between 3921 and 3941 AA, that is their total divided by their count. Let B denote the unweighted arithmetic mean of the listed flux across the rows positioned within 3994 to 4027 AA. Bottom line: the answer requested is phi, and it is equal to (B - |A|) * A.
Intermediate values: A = 5.0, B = 10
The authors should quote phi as 27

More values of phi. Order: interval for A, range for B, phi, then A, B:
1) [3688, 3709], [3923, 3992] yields -8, 7.8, 7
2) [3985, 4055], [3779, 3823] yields -18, 10.3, 9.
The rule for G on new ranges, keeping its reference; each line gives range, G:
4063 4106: 0.17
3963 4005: 0.25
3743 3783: 0.37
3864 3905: 0.33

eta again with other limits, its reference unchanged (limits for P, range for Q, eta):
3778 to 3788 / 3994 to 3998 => 0.07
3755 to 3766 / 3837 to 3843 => 0.16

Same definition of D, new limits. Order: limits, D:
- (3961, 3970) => 4.6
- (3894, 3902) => 8.7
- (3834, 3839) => 5.3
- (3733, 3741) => 6.6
